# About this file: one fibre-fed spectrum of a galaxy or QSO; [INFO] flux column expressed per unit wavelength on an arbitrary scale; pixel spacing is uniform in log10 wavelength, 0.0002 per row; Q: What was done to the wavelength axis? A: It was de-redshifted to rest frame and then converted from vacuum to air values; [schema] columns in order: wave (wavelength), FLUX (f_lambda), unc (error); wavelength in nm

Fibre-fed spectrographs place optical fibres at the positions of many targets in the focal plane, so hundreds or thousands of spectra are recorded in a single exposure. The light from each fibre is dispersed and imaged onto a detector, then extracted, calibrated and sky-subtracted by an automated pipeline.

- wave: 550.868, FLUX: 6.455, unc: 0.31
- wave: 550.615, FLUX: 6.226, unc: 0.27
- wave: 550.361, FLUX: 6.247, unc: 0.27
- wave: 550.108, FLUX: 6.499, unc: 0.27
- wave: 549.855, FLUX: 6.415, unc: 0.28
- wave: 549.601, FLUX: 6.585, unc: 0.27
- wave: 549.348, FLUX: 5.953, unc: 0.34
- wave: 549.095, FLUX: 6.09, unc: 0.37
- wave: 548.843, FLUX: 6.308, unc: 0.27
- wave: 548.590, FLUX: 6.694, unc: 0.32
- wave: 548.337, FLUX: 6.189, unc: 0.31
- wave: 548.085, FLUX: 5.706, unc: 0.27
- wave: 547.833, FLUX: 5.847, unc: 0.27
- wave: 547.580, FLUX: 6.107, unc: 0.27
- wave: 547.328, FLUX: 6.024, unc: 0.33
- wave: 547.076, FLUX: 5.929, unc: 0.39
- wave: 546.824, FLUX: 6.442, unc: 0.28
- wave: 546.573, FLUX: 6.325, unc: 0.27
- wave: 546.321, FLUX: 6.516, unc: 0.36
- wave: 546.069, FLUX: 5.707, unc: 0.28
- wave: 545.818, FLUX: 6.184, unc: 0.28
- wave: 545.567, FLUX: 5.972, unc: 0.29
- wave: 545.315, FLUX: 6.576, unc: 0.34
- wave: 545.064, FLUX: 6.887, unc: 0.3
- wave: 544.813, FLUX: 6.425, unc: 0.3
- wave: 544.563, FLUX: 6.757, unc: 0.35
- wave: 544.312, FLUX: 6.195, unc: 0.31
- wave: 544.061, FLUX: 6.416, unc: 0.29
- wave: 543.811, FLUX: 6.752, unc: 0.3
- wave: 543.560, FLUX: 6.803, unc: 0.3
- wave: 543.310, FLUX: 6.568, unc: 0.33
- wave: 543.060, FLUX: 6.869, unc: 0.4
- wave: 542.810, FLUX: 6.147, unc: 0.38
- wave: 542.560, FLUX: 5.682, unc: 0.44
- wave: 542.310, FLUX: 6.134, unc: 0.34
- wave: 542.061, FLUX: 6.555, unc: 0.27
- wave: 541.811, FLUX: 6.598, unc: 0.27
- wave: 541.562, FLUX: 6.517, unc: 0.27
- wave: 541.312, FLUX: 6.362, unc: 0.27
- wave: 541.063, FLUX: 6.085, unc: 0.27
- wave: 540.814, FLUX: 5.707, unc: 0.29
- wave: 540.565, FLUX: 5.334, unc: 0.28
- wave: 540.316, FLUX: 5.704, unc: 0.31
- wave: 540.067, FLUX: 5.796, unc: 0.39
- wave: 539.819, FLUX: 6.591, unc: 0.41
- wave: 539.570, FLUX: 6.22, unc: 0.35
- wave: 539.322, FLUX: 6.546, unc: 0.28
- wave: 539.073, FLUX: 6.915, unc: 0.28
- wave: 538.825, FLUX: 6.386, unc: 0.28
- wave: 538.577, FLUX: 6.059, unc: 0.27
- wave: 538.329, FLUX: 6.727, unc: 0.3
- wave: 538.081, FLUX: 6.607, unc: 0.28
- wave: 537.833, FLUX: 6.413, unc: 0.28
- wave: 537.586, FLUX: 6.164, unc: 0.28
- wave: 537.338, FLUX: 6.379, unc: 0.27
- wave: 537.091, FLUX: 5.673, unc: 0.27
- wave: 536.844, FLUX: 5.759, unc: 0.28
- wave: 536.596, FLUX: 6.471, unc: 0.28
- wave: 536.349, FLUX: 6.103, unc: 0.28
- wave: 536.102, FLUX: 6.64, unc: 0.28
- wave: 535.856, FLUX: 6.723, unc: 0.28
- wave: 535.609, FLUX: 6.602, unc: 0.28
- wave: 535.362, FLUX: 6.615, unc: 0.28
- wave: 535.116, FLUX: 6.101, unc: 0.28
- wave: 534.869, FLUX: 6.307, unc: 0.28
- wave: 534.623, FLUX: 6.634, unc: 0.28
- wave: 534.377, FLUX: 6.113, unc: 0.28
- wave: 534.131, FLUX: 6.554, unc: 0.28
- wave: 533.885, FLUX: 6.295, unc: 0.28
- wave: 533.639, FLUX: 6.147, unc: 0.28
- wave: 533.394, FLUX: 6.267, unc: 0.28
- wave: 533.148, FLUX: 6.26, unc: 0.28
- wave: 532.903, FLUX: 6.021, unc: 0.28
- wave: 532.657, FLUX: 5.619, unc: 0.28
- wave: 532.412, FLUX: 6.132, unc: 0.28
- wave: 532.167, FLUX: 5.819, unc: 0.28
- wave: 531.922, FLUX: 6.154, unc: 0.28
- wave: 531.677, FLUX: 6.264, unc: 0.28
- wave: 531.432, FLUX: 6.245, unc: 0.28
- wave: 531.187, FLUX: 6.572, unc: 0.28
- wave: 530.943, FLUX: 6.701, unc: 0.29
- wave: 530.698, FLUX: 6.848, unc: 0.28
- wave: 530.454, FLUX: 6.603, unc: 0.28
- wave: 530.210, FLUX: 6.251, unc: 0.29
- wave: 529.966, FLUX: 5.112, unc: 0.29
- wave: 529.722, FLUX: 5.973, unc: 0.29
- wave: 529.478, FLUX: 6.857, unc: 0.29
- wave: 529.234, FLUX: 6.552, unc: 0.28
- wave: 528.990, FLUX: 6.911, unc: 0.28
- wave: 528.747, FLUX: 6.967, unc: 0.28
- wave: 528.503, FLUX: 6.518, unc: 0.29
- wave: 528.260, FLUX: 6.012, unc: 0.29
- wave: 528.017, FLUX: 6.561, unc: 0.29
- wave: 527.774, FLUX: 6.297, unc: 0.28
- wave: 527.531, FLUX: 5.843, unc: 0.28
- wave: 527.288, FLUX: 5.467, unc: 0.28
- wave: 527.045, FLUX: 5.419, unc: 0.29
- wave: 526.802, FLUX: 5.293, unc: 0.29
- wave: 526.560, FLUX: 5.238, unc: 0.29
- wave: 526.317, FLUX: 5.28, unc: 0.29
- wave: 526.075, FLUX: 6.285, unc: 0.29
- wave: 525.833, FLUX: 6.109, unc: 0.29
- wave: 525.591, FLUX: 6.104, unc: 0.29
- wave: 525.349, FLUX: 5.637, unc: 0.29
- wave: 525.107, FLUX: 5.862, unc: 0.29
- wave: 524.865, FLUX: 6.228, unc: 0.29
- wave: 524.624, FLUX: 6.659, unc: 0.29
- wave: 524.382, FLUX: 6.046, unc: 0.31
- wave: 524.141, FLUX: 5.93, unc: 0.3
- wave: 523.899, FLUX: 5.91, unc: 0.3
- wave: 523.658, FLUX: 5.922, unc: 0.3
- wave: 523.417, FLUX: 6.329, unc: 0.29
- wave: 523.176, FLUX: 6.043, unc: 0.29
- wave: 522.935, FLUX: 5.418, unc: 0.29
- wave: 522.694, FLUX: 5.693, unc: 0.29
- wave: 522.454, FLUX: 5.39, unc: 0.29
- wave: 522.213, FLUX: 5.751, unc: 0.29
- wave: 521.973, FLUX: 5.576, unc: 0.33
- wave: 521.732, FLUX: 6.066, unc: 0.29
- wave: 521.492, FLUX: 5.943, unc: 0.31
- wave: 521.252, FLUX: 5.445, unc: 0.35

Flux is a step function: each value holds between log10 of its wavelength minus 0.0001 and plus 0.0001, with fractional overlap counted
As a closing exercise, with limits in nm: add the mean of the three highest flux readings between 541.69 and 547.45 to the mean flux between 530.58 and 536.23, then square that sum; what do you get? 174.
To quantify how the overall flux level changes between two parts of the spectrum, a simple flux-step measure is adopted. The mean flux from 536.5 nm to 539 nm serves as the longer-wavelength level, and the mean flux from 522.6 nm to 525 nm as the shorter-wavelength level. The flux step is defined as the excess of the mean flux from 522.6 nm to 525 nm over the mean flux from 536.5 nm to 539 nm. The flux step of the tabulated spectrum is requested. -0.25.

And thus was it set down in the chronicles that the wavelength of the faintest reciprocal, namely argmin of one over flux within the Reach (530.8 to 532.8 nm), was 530.943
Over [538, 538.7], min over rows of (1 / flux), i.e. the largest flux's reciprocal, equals 0.1487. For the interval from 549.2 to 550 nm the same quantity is 0.1519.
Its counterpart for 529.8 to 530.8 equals 0.1460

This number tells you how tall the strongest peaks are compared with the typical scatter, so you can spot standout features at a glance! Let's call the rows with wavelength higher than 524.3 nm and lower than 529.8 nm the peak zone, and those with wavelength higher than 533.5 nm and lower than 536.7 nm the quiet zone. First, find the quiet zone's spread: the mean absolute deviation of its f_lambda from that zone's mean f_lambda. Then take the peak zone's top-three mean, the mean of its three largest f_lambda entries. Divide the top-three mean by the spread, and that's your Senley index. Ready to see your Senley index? 32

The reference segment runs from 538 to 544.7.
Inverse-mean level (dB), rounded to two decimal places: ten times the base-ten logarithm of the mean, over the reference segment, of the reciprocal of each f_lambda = -8.00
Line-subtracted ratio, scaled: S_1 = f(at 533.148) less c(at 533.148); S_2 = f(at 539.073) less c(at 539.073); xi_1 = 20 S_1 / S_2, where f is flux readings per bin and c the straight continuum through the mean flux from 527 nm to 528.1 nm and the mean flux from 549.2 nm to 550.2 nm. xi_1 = 6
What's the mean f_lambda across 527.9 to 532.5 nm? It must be 6.4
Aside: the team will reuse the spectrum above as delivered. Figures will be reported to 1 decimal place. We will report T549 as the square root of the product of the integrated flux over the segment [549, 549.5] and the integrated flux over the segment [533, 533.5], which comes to 3.1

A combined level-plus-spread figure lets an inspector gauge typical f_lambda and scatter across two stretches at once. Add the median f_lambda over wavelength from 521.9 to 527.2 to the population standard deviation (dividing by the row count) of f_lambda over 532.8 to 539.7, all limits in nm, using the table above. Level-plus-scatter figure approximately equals 6.18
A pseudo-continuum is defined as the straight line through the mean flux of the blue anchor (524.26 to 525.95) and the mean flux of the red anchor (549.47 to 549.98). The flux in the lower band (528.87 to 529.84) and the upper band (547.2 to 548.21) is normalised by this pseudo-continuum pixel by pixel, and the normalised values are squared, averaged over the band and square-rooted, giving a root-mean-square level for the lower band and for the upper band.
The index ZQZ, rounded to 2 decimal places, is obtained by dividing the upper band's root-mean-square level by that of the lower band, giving 0.86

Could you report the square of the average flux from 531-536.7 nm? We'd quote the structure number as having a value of 39.6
